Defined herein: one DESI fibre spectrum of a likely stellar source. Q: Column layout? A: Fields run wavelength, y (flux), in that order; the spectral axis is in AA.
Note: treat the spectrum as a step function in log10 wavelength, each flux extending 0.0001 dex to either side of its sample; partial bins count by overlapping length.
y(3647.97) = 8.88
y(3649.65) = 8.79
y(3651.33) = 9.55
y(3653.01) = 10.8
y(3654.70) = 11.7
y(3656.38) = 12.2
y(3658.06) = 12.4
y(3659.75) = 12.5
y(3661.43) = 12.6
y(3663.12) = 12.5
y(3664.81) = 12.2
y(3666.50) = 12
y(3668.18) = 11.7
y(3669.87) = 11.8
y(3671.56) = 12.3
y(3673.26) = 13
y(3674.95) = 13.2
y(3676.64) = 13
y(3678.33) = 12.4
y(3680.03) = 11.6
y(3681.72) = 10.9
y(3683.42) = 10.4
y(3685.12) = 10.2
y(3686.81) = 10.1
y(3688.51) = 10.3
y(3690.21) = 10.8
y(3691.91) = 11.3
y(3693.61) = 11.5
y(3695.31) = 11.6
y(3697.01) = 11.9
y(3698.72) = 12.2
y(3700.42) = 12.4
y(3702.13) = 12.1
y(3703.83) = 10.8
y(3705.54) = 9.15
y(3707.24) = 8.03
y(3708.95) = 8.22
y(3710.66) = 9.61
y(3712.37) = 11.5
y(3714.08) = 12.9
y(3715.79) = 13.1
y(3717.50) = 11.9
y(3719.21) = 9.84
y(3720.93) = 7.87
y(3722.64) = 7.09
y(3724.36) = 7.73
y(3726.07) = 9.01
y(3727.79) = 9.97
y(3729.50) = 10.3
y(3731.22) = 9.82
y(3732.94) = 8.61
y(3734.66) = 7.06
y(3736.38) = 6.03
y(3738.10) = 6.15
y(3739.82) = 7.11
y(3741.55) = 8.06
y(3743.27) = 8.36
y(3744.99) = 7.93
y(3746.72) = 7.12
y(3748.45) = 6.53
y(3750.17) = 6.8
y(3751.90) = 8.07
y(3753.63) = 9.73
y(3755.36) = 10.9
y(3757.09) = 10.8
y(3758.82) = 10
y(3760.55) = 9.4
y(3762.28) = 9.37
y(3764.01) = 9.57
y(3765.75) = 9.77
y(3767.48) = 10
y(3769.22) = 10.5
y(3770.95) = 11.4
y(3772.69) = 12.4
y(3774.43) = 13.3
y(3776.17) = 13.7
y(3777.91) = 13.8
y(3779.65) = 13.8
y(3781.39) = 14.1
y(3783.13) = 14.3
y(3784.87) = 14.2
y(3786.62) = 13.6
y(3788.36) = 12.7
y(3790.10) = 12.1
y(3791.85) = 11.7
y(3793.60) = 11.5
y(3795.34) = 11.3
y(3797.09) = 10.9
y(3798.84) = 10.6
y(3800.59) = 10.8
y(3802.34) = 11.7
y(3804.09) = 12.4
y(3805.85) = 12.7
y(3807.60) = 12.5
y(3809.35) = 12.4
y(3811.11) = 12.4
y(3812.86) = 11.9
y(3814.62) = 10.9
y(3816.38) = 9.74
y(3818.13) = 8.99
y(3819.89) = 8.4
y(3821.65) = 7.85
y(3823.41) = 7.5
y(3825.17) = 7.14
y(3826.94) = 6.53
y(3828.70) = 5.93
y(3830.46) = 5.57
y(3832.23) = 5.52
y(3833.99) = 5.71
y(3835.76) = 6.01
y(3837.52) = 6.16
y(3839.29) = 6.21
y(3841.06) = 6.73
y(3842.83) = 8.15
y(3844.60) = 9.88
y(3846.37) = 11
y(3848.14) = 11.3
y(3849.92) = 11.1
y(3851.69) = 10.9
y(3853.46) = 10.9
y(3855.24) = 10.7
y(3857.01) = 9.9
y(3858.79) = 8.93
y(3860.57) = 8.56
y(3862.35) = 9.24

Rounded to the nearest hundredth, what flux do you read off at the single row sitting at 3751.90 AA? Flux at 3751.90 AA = 8.07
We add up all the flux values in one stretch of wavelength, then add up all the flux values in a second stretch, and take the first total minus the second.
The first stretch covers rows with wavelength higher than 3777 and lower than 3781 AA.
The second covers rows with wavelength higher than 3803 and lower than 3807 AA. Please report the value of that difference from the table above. 2.5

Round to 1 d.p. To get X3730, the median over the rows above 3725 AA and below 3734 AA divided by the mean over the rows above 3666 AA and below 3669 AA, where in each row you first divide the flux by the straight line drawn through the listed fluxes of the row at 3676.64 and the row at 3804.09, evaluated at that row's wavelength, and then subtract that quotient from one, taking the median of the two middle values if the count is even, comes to 2.5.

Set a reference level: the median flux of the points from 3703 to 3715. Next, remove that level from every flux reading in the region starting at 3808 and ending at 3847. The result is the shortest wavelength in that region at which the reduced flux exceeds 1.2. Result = 3809.35 AA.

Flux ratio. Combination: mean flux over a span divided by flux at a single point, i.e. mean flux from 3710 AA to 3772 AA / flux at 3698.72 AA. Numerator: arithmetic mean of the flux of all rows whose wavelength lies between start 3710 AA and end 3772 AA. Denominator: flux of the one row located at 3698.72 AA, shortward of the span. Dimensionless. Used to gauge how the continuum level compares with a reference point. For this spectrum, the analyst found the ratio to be 0.75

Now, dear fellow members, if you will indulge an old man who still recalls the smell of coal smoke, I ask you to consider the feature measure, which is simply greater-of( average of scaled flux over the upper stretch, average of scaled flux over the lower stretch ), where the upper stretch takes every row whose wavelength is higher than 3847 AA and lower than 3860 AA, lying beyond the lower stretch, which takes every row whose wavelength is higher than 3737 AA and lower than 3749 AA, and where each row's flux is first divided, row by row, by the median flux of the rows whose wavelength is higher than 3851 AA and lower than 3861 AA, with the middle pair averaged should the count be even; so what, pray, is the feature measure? 1.02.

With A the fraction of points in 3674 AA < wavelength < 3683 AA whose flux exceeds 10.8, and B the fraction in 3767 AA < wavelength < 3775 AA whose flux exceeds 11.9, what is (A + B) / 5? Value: 0.28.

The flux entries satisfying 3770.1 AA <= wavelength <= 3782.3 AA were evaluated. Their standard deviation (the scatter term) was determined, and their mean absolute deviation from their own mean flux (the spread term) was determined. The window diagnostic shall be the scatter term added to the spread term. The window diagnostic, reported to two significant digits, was 1.7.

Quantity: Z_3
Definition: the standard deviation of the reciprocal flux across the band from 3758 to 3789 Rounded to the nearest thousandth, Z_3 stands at 0.014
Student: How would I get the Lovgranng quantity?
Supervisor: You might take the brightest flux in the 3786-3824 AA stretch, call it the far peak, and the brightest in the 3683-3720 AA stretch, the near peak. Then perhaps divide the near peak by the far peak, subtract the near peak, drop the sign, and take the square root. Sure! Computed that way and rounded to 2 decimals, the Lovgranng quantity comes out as 3.48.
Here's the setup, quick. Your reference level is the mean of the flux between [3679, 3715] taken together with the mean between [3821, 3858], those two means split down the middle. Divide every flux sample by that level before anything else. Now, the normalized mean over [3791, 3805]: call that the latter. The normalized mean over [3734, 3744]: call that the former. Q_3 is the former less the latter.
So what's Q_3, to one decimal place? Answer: -0.4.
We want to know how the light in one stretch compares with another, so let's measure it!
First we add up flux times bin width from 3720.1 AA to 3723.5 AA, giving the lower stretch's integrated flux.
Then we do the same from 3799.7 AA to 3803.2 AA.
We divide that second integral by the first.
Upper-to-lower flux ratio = 1.5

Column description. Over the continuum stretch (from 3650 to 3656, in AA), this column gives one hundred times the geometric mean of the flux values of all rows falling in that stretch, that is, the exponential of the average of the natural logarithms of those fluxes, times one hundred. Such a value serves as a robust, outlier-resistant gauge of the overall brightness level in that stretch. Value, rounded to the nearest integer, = 1065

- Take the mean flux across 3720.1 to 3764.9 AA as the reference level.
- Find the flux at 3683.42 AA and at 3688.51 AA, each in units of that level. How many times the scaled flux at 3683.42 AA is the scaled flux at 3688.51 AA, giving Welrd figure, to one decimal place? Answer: 1.0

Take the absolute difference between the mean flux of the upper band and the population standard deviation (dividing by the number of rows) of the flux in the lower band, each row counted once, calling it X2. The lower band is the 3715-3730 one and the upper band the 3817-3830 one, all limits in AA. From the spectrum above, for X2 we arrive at 5.6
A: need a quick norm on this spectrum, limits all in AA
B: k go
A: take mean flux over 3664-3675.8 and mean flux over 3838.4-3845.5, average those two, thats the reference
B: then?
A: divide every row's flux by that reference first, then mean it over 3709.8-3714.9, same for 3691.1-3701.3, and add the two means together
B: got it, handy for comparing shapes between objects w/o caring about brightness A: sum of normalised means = 2.31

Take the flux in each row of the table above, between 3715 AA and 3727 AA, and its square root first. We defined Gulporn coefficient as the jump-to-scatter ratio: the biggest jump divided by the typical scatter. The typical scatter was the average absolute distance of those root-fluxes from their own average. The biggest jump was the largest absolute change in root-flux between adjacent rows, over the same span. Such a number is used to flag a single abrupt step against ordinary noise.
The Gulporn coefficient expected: 1.1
